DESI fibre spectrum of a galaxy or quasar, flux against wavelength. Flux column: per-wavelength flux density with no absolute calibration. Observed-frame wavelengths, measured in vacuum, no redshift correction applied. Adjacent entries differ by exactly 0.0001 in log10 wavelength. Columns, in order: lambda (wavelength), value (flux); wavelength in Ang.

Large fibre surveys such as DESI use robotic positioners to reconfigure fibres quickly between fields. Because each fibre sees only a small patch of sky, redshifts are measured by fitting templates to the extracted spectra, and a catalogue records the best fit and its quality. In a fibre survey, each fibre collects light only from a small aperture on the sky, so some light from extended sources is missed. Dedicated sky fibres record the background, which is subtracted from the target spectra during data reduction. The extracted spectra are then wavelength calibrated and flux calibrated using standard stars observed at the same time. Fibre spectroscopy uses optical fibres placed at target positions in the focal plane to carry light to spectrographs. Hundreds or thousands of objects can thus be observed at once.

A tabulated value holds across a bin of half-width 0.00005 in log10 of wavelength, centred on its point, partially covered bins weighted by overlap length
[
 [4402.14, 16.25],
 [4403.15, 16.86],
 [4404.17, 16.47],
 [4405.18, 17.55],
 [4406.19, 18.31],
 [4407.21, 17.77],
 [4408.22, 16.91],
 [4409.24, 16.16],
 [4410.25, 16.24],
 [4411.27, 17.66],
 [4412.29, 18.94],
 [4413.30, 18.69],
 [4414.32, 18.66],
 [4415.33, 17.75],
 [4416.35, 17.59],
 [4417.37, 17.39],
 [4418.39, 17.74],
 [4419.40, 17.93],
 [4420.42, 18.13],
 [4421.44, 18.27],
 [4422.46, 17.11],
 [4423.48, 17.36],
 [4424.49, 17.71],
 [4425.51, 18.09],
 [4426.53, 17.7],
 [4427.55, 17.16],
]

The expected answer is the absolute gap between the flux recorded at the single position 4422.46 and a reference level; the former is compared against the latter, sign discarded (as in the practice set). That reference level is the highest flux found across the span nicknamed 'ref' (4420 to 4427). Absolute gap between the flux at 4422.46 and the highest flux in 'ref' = 1.2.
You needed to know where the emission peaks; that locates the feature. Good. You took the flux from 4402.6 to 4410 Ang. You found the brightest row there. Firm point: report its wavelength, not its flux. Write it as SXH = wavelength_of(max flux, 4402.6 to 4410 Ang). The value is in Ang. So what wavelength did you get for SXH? 4406.19 Ang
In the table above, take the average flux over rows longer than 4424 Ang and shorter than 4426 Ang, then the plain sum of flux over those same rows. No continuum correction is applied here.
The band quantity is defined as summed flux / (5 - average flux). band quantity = -2.78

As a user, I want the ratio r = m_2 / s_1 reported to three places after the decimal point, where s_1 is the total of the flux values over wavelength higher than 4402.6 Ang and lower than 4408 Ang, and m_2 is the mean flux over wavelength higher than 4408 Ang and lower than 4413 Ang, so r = 0.198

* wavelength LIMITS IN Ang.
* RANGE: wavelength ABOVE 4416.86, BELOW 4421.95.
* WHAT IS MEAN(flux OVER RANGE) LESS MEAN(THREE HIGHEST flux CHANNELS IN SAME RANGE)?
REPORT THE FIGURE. -0.22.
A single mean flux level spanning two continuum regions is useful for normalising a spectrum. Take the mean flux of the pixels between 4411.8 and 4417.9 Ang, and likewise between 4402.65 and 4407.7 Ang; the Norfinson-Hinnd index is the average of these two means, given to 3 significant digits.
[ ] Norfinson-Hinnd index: 17.8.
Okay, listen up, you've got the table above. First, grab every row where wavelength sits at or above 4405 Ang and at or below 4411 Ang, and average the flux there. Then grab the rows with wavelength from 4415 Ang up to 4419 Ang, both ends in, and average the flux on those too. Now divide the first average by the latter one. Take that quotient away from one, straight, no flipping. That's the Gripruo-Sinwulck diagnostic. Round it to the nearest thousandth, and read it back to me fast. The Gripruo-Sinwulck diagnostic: 0.026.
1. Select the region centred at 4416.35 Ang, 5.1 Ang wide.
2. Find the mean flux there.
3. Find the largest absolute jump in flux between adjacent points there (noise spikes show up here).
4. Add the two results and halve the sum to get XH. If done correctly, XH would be 9.37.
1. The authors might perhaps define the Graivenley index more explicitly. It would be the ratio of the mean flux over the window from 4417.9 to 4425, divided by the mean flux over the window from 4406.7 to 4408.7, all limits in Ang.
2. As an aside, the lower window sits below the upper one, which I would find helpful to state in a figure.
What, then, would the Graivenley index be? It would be 1.02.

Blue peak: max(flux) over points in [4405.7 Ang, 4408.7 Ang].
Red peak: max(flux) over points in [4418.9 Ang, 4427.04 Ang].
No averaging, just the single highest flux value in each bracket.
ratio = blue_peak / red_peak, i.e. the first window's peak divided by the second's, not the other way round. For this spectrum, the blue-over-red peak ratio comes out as 1.00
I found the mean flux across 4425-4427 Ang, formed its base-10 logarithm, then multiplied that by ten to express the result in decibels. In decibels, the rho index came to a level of 12.53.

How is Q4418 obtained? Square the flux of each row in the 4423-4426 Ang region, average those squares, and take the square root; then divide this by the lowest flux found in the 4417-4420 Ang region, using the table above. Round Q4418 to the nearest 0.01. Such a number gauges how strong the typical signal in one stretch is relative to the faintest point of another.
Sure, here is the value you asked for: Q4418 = 1.02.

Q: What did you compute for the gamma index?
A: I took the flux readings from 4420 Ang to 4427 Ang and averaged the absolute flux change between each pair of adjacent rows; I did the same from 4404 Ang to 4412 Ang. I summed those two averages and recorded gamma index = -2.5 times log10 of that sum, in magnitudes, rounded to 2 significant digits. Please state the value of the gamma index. -0.22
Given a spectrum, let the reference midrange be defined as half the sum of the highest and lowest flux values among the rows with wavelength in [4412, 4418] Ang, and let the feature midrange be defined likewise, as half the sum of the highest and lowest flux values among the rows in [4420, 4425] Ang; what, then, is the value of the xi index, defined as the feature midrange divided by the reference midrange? 0.97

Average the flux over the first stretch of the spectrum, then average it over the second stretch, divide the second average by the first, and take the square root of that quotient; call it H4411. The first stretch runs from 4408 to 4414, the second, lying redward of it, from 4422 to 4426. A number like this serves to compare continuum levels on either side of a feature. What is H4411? 1.00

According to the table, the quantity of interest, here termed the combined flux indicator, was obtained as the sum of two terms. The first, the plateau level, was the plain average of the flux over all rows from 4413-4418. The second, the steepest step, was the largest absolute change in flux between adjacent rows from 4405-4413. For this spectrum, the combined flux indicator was 19.4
